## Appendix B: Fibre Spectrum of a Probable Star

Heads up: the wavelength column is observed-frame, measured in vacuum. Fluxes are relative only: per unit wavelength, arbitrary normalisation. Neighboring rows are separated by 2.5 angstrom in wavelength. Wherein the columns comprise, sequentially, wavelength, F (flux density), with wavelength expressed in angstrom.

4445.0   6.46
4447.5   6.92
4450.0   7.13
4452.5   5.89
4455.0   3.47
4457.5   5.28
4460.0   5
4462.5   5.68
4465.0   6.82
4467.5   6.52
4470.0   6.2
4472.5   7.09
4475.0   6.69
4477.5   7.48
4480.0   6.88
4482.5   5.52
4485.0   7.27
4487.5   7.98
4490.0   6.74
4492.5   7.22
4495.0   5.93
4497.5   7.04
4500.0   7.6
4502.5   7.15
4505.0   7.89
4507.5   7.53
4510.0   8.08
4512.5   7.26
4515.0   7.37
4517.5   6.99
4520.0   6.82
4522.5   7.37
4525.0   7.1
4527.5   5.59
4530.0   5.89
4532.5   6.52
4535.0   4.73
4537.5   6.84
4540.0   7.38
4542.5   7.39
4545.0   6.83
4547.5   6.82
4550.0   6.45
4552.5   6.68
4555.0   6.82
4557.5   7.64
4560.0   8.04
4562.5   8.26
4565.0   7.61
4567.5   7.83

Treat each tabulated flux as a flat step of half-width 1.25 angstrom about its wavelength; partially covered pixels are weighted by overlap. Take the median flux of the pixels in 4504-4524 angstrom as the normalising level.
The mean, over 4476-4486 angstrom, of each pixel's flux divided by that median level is 0.92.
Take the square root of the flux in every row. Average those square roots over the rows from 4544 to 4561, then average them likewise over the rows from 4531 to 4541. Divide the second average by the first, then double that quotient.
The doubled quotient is 1.9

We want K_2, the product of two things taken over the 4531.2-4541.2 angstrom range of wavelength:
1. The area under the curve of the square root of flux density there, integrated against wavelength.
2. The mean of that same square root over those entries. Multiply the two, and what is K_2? 63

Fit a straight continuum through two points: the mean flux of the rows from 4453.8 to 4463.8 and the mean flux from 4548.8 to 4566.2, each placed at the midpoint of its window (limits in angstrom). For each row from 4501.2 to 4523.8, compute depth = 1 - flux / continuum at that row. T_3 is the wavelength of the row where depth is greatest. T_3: 4520.0 angstrom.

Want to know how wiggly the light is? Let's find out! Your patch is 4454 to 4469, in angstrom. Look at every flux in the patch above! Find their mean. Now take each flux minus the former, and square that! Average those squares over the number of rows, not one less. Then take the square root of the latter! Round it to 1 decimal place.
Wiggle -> 1.1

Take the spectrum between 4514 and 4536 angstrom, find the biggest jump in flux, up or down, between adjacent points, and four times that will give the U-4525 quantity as 7.2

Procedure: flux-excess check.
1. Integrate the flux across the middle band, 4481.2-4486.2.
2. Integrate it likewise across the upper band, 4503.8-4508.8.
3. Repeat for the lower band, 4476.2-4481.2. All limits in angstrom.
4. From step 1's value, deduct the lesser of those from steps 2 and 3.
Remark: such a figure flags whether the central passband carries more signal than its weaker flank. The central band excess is -3.9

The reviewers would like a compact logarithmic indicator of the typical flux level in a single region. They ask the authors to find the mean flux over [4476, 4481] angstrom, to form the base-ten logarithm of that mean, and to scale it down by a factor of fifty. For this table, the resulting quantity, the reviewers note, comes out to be 0.0171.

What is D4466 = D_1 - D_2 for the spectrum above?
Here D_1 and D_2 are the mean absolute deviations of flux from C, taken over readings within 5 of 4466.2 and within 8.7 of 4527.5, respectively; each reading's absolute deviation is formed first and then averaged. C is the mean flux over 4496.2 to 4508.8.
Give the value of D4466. 0.0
